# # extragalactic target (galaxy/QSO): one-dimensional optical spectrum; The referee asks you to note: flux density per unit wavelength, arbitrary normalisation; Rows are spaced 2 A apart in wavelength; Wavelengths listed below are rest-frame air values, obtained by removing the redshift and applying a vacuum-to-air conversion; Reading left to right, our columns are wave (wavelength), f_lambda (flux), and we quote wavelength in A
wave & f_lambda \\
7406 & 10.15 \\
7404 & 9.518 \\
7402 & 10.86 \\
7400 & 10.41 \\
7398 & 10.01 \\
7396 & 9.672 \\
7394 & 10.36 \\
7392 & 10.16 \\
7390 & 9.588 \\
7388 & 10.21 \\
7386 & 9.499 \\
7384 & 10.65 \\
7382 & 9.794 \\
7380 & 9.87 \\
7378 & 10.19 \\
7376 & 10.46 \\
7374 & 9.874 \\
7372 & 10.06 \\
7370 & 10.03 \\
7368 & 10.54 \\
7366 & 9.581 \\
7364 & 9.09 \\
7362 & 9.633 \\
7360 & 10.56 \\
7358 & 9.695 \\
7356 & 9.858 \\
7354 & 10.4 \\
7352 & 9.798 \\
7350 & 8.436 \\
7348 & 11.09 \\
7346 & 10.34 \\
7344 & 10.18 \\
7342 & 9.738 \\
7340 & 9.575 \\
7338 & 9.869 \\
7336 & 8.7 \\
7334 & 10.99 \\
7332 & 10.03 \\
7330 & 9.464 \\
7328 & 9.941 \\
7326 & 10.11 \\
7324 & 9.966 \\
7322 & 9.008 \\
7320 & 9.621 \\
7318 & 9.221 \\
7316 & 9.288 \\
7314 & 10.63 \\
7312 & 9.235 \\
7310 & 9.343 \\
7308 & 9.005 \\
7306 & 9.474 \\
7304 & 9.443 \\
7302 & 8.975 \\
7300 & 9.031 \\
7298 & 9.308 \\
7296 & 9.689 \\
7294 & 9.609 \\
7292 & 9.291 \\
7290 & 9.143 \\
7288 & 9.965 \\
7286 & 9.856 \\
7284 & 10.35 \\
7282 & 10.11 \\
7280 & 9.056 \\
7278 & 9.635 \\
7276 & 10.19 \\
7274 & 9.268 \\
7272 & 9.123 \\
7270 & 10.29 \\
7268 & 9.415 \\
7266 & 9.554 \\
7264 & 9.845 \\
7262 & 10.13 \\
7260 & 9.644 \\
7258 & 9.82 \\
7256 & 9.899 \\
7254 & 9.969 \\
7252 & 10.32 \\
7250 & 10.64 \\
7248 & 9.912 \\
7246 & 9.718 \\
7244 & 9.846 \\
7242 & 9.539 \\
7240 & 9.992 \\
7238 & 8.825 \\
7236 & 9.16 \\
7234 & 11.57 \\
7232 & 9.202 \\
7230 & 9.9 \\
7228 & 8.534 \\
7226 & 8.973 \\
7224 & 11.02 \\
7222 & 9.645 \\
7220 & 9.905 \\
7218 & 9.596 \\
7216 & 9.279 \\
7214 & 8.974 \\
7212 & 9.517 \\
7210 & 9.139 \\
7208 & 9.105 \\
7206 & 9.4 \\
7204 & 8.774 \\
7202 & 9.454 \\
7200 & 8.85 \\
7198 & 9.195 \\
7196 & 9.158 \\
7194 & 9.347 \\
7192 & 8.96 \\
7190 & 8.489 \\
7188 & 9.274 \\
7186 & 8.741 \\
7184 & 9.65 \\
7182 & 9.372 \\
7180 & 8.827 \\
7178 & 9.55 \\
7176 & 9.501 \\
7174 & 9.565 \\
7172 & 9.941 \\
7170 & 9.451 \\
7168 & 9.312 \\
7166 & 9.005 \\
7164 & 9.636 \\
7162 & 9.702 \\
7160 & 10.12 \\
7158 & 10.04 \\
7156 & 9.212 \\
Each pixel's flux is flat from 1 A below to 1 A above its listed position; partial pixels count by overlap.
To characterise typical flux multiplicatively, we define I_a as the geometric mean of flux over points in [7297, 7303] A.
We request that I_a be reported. 9.1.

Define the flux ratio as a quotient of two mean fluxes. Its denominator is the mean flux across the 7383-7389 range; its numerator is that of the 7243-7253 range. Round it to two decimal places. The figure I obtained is 1.00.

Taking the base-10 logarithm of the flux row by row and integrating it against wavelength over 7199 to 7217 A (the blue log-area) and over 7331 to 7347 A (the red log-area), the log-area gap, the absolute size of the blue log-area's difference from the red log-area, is 1.4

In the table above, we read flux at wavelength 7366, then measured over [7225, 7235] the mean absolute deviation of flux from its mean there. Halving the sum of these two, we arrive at 5.23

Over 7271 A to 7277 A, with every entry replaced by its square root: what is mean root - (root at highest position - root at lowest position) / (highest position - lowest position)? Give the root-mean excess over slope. 3.04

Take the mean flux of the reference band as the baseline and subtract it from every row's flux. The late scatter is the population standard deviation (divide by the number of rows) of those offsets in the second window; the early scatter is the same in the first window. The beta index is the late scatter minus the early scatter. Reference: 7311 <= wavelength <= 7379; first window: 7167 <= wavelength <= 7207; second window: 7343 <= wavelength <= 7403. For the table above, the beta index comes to 0.17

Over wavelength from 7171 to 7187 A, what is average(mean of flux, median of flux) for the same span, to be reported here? 9.5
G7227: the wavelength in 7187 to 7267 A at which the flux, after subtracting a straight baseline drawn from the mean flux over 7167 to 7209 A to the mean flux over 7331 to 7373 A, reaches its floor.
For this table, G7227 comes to 7228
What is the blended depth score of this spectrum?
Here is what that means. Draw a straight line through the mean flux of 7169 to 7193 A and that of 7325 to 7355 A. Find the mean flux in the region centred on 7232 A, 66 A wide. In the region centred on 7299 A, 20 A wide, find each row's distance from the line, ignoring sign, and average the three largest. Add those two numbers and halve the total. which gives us 5.20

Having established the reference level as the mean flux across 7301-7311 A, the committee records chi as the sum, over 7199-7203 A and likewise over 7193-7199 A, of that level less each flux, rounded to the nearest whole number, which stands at 0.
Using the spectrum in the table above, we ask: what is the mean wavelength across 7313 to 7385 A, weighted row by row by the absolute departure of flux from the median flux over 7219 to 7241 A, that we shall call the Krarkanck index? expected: 7348.9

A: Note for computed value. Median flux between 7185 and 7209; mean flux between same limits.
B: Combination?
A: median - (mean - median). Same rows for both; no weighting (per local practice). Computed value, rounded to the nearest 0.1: 9.2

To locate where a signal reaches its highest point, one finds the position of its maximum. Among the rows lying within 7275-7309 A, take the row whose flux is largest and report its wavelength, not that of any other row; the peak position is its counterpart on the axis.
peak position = 7284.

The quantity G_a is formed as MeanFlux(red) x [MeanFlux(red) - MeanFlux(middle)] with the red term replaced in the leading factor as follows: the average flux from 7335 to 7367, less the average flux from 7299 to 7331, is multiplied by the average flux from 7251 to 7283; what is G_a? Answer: 2.9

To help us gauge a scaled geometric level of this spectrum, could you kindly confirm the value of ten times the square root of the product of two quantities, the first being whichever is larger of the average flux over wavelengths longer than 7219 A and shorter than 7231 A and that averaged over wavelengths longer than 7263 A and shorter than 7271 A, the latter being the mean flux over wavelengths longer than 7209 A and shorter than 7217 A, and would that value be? 95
